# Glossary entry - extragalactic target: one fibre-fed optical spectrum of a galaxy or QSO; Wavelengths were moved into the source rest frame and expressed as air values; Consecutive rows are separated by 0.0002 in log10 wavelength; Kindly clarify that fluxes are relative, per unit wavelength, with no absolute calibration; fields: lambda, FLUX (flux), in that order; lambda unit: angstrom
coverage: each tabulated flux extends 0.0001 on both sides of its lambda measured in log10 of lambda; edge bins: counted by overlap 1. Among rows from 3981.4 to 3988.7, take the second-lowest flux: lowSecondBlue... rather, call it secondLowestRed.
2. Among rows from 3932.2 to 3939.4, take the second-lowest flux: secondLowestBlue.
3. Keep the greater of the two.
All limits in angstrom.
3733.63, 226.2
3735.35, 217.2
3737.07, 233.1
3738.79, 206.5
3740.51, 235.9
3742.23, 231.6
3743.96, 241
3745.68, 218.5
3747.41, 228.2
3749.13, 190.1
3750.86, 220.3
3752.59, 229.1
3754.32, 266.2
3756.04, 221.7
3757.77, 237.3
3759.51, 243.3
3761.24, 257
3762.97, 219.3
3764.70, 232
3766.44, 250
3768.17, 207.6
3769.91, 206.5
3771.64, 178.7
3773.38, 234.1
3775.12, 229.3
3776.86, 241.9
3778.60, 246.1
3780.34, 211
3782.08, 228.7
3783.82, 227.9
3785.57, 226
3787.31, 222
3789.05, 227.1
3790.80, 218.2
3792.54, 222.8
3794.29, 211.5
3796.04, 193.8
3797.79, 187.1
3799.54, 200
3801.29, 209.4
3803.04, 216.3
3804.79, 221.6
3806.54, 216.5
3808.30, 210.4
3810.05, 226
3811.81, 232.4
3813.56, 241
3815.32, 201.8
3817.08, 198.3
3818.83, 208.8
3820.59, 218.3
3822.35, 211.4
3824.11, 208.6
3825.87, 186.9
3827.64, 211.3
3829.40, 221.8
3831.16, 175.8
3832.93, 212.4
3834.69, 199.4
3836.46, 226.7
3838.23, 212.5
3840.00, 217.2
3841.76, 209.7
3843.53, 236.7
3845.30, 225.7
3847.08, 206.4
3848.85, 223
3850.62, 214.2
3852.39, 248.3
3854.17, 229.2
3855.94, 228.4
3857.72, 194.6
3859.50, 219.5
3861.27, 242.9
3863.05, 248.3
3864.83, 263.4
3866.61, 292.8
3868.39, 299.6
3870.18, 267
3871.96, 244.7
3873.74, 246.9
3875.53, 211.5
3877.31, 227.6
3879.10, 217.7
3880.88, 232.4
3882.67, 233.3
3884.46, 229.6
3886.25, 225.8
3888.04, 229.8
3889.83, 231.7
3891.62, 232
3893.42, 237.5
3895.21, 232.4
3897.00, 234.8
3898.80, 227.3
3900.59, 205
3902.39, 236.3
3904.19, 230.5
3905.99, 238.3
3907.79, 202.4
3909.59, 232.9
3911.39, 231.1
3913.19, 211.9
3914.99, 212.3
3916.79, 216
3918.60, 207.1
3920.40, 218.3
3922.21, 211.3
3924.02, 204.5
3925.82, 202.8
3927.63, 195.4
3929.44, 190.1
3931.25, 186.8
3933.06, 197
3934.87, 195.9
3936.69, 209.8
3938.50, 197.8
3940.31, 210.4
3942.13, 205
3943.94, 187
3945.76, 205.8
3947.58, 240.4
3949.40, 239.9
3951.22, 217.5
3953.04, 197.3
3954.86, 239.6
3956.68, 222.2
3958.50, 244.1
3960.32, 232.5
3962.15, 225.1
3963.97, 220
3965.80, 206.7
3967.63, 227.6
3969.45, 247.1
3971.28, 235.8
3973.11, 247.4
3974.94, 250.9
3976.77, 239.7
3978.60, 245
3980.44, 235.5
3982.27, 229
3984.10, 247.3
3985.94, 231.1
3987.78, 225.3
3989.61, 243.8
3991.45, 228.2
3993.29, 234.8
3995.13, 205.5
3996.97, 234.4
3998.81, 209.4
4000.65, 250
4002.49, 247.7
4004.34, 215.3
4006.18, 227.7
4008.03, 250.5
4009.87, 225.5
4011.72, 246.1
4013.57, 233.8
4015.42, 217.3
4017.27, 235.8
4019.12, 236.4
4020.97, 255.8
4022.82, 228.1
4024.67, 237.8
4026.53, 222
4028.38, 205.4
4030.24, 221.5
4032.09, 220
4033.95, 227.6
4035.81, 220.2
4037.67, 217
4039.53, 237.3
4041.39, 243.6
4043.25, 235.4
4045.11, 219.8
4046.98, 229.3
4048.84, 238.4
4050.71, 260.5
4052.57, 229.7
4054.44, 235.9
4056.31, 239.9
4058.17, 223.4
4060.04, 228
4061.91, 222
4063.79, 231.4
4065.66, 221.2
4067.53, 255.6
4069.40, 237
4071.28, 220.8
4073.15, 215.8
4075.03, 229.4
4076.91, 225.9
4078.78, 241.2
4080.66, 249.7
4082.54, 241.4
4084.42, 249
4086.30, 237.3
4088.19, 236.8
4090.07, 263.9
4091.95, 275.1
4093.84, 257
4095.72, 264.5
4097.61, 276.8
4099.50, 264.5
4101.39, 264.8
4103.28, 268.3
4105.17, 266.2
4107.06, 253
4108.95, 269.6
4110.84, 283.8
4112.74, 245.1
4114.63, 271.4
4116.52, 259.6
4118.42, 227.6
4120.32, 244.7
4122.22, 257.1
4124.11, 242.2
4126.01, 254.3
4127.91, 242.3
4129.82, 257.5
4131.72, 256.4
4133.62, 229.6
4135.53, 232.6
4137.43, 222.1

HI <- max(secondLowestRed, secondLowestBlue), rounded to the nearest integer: 229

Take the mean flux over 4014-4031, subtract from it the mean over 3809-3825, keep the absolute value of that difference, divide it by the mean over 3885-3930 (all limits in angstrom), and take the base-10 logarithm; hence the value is -1.2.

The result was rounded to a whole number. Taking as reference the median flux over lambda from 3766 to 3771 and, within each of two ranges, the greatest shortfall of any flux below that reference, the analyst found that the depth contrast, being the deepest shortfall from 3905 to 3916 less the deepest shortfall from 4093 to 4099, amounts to 55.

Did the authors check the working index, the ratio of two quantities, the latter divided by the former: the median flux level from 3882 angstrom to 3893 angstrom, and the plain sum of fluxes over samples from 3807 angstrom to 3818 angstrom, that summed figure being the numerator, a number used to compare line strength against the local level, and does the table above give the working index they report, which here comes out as 5.7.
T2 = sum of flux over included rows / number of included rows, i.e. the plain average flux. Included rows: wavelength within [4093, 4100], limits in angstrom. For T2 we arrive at 266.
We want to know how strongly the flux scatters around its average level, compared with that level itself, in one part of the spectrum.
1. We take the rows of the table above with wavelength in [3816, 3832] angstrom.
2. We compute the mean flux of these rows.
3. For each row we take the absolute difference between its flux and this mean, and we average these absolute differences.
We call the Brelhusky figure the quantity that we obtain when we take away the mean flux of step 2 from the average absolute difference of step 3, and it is -193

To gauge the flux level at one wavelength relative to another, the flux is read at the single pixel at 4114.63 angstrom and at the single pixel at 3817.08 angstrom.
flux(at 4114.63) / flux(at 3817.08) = 1.37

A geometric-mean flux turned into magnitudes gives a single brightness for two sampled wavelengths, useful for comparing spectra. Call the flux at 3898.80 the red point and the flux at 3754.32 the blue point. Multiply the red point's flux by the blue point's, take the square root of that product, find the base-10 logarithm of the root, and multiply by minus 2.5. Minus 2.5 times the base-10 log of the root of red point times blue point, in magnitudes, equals -5.98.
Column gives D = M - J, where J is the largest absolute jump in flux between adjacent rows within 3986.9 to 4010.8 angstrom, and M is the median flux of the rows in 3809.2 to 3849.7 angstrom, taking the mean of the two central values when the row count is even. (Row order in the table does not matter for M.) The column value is 172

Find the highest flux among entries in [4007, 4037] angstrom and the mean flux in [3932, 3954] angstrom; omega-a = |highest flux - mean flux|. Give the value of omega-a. 47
